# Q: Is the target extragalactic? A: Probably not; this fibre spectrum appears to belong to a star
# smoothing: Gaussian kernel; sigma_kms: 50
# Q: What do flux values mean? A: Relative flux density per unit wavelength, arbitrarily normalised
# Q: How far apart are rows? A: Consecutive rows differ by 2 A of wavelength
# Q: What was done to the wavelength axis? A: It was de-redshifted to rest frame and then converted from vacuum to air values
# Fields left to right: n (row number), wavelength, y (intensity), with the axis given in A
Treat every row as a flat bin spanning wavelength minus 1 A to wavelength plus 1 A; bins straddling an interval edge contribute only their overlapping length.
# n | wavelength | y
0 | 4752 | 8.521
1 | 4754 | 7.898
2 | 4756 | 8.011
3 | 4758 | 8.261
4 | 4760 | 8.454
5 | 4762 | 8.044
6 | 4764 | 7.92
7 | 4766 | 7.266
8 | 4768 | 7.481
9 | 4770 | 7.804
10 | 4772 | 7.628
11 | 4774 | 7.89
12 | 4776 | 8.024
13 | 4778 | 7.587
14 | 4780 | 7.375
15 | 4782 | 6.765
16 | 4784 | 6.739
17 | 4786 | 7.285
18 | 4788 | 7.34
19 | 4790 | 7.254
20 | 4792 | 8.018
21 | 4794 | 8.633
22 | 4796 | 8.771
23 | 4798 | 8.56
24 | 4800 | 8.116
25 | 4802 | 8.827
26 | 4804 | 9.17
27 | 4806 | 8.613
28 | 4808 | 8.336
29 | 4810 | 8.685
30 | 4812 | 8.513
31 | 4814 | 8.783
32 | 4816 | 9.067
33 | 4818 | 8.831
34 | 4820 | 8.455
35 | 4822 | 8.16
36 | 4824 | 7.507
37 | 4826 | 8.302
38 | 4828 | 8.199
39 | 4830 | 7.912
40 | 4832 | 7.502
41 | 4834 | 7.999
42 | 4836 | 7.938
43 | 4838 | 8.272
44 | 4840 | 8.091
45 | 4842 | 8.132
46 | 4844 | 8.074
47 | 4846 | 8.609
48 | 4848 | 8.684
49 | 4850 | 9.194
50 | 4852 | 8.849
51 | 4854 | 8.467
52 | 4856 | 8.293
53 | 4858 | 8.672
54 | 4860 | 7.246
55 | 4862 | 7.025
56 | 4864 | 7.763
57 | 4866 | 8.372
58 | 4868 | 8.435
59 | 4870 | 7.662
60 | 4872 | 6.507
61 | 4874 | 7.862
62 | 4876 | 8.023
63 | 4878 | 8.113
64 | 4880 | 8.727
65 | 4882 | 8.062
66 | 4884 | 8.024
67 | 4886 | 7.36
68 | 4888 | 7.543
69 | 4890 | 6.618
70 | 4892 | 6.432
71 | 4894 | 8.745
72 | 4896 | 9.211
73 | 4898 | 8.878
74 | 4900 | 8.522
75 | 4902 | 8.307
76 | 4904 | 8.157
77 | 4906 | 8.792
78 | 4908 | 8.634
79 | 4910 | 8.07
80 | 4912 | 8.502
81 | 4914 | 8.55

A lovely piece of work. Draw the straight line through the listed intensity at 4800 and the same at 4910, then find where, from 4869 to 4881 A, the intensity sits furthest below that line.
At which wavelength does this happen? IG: 4872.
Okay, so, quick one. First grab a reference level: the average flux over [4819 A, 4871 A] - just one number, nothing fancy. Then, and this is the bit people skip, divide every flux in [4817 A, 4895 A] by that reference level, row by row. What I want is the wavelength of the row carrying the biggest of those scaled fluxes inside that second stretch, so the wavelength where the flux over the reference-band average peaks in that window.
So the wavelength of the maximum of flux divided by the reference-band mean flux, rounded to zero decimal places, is 4850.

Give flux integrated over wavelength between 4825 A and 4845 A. 161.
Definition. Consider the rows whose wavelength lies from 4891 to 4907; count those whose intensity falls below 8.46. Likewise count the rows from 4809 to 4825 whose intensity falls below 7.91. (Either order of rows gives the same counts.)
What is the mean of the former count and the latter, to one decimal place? 2.0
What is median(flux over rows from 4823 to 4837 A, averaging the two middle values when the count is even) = 7.9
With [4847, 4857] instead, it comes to 8.7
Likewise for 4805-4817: 8.6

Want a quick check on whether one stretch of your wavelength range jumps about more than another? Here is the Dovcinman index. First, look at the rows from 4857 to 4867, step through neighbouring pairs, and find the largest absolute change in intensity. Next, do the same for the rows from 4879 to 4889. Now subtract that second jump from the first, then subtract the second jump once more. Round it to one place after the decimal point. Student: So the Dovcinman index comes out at 0.1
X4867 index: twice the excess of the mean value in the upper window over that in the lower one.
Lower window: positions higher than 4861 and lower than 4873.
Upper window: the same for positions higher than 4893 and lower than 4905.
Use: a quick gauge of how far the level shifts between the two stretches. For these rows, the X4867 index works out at 2.0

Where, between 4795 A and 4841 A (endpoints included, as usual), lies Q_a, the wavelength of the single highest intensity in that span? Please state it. 4804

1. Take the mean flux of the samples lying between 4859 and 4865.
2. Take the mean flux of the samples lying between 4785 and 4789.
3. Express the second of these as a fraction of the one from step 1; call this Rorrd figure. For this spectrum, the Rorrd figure 1.00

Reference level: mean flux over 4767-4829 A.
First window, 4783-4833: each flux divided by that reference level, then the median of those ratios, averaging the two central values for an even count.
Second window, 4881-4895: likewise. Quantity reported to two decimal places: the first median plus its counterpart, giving 1.96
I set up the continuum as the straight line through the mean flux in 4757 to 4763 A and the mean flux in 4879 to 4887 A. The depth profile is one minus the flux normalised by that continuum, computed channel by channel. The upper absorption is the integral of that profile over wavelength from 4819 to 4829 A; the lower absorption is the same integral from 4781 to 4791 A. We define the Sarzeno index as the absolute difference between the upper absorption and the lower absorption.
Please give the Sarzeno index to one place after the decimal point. 1.4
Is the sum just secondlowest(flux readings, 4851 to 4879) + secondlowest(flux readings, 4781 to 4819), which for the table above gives 13.8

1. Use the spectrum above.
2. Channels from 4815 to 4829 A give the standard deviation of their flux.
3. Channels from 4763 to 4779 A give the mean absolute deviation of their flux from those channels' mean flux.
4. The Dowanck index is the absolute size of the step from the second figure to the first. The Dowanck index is 0.3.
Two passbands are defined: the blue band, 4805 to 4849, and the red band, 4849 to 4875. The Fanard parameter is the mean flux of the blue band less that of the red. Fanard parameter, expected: 0.3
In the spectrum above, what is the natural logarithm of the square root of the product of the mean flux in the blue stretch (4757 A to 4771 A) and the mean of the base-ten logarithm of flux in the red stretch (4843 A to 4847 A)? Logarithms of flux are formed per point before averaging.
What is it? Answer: 0.99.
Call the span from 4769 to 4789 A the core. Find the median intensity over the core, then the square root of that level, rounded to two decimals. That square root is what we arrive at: 2.74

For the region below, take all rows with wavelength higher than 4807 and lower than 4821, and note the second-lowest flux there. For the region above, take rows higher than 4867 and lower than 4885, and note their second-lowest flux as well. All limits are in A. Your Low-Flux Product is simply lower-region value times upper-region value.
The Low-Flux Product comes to 64.8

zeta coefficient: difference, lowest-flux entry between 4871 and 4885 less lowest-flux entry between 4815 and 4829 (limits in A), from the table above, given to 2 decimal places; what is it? -1.00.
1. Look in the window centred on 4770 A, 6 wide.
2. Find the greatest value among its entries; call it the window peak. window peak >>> 7.804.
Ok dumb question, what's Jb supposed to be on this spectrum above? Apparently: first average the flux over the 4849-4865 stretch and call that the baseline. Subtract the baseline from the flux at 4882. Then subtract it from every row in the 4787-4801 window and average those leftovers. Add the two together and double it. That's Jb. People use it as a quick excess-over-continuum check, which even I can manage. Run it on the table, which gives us -0.4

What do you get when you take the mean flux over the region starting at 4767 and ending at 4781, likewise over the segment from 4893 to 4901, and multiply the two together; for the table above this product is 67.9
